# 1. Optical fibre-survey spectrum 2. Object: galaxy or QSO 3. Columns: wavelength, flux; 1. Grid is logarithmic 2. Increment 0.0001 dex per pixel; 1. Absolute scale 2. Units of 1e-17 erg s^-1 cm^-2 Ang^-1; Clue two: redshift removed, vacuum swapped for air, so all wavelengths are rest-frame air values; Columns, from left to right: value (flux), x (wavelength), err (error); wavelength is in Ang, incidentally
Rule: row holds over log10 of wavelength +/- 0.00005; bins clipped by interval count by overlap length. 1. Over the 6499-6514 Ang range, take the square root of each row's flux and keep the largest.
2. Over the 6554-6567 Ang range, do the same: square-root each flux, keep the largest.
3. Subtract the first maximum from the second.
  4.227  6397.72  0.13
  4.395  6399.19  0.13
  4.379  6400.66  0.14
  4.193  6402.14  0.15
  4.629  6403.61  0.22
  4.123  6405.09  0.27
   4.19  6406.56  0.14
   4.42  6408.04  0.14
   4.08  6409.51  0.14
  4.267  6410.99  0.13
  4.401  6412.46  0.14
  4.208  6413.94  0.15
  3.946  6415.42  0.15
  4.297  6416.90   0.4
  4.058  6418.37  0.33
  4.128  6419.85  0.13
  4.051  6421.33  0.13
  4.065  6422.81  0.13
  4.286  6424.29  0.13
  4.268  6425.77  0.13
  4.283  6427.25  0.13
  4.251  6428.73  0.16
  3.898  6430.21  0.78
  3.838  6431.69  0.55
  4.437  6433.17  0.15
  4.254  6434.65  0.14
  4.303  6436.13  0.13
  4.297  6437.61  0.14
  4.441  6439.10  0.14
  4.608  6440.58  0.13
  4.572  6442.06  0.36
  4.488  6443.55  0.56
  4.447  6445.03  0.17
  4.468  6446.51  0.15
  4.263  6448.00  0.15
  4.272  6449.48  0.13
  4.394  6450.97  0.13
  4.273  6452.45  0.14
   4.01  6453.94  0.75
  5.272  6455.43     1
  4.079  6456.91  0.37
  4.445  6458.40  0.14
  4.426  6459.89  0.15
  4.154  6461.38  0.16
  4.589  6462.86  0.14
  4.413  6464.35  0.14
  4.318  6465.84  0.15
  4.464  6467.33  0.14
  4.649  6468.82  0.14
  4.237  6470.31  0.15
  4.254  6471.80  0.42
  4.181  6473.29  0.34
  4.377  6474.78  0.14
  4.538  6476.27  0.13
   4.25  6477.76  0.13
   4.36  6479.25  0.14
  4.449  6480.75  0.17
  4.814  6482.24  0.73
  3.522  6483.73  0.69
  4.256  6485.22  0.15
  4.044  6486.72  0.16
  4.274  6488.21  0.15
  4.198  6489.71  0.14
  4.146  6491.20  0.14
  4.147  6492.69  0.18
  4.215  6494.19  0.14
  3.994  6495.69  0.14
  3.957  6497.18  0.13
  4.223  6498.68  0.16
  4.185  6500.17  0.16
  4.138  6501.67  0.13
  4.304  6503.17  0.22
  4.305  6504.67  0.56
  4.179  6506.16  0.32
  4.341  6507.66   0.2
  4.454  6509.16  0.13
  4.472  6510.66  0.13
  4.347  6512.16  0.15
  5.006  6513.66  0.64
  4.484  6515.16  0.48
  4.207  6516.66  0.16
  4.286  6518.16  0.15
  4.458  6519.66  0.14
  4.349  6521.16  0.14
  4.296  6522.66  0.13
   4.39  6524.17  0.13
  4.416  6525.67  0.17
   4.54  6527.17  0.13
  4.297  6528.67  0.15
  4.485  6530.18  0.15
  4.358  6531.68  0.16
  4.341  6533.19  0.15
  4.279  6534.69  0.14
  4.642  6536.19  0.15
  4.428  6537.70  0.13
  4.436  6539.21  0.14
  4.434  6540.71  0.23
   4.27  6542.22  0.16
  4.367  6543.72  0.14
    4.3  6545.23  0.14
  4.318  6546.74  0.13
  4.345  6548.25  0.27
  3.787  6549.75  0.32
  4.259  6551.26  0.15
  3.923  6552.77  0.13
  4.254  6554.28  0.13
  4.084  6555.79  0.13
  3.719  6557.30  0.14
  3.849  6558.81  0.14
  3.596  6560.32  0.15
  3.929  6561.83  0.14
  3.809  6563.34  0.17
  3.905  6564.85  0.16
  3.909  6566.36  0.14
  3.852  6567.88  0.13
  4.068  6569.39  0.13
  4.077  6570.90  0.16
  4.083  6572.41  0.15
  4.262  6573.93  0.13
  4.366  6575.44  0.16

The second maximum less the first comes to -0.17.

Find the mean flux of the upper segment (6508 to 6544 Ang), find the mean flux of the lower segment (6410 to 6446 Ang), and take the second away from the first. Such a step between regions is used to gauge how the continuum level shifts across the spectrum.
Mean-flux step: 0.16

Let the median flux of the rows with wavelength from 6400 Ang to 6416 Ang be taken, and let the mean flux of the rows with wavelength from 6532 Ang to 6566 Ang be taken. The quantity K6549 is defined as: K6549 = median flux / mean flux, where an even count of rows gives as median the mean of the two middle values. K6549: 1.01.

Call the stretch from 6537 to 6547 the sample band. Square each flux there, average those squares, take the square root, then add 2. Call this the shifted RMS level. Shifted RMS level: 6.37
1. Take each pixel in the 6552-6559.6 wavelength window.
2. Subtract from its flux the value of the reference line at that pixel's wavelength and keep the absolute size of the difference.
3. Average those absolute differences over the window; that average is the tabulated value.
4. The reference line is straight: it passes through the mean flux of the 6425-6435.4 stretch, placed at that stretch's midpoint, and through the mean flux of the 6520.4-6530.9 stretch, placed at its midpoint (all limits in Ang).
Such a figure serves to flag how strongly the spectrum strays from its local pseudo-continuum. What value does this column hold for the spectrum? 0.50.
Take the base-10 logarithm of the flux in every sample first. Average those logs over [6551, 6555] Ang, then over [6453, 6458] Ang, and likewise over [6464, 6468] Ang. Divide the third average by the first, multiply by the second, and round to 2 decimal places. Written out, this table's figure 0.67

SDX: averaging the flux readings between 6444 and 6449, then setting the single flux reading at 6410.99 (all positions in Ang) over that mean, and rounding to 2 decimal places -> 0.97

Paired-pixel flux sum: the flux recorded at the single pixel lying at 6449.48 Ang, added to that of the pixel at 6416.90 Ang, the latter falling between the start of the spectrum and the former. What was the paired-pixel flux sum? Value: 8.57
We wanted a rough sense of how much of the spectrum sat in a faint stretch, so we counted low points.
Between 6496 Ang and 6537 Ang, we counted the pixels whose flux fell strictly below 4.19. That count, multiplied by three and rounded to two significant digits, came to 12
